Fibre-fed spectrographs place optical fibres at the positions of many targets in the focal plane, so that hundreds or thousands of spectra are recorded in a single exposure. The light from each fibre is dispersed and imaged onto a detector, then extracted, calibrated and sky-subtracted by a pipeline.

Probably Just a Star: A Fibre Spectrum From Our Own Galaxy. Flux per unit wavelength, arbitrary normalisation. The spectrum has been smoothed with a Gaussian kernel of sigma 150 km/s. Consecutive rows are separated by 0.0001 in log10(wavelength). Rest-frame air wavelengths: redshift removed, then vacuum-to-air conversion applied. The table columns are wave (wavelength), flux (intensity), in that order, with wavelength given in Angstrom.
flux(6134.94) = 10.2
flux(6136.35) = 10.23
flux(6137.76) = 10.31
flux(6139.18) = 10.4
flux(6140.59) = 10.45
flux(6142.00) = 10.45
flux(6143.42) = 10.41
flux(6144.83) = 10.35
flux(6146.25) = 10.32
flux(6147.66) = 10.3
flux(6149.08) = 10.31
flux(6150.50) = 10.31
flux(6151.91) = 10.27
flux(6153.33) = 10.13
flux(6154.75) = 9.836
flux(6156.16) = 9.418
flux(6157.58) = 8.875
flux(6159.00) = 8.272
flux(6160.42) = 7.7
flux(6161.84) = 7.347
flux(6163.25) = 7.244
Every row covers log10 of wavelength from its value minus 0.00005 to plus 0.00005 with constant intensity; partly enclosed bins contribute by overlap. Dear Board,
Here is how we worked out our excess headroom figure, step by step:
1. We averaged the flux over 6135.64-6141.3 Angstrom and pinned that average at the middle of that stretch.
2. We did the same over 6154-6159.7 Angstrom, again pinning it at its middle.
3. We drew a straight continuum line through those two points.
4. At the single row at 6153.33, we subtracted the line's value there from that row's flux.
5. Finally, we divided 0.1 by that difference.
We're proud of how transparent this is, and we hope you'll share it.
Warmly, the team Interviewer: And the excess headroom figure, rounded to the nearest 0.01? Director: 0.13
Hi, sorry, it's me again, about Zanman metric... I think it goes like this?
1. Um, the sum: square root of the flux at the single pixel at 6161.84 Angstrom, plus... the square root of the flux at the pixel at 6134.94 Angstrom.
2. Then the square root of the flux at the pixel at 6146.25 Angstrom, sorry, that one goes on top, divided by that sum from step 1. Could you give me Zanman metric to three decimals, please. 0.544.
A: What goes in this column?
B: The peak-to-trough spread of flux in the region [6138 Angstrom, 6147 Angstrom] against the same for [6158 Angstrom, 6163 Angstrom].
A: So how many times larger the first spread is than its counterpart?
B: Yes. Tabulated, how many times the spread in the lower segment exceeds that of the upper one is 0.14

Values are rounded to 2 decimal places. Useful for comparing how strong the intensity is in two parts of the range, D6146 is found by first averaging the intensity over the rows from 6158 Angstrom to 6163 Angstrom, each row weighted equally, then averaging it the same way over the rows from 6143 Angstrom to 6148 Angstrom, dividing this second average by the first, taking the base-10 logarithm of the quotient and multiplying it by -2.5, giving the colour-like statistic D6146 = -0.31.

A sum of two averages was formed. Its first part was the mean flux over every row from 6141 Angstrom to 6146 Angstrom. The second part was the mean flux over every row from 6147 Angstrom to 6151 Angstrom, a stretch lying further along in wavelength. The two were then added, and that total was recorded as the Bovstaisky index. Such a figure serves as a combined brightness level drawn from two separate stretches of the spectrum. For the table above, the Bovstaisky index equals 20.7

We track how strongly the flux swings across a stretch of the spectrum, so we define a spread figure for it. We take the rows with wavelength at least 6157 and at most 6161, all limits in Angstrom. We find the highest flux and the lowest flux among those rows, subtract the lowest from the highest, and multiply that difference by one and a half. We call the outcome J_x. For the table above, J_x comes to 1.76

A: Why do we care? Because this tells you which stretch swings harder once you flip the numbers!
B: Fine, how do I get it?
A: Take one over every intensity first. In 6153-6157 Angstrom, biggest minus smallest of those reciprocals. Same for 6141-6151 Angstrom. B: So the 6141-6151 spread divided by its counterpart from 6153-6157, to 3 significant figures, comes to 0.187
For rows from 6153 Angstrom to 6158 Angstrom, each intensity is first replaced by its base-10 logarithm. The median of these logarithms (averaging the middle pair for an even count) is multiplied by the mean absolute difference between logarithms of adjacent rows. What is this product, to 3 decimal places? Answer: 0.019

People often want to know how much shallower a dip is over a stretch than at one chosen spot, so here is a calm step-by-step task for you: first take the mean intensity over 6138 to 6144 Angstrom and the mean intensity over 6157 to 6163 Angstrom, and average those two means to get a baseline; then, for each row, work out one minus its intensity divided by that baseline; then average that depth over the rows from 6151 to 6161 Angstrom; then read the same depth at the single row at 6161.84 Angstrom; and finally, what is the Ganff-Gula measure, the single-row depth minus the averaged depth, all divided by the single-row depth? 1.0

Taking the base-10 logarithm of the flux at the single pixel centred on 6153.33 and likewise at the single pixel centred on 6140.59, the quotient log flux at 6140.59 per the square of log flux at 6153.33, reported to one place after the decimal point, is 1.0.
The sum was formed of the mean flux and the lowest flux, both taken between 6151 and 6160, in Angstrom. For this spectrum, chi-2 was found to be 17.7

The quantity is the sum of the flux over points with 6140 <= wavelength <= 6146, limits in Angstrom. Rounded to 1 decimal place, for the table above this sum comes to 41.7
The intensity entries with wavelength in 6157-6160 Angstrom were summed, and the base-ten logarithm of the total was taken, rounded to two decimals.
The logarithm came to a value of 1.23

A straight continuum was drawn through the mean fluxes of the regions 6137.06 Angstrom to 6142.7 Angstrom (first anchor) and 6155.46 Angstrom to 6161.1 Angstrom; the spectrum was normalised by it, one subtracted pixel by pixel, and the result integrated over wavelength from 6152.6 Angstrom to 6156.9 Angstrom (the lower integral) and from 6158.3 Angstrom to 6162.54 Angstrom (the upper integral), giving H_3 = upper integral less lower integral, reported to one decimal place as -0.7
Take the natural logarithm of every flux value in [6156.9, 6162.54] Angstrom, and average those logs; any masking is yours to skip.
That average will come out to 2.08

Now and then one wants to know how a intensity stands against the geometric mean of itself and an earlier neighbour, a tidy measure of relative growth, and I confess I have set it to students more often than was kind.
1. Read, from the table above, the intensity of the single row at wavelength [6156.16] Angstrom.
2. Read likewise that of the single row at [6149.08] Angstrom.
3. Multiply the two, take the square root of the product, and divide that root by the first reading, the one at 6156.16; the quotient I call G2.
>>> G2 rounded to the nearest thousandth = 1.046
